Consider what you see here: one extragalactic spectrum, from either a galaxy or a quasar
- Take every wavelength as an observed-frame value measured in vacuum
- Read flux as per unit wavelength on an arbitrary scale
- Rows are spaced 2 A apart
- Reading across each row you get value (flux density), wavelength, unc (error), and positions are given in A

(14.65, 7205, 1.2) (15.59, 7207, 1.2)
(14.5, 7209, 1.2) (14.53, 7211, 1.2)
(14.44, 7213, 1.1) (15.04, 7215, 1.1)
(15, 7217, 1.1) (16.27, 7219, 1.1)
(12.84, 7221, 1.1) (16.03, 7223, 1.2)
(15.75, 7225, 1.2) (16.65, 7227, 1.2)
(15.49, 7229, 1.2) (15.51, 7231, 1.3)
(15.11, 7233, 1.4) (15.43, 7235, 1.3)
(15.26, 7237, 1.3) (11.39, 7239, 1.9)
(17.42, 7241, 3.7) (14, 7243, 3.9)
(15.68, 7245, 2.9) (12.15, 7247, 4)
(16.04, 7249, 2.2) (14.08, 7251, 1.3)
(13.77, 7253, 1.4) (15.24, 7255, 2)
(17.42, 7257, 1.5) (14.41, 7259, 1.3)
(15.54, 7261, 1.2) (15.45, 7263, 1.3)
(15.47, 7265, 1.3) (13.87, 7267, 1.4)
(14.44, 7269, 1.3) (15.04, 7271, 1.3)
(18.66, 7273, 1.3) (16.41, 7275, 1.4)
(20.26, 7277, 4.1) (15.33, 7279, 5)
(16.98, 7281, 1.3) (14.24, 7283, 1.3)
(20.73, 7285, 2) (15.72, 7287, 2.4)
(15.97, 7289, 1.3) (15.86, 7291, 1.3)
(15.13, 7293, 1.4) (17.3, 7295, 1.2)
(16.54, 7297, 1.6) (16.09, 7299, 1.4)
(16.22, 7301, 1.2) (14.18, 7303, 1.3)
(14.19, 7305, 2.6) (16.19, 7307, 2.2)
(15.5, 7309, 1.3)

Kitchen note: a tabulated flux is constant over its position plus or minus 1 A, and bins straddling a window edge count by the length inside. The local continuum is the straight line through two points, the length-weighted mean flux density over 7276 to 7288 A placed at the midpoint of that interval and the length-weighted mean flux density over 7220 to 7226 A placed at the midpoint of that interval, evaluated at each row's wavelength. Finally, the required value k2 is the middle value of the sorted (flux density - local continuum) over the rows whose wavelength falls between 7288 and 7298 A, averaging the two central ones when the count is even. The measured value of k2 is -1.5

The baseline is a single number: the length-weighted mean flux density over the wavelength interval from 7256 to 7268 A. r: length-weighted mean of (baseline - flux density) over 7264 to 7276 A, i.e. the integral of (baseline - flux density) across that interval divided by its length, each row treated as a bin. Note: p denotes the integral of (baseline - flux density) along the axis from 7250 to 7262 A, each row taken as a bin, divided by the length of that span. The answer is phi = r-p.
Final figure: -1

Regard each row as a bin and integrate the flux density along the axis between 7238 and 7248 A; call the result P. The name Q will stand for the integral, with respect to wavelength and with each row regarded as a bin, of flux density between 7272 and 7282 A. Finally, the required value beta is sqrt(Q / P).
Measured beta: 1.114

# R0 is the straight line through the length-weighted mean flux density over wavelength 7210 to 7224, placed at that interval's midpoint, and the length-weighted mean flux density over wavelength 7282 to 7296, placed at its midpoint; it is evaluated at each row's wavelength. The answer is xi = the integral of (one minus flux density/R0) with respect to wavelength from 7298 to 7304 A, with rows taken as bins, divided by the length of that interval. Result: 0.07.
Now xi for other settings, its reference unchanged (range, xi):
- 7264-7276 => 0.02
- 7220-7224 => 0.04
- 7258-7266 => 0.04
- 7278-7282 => 0.00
